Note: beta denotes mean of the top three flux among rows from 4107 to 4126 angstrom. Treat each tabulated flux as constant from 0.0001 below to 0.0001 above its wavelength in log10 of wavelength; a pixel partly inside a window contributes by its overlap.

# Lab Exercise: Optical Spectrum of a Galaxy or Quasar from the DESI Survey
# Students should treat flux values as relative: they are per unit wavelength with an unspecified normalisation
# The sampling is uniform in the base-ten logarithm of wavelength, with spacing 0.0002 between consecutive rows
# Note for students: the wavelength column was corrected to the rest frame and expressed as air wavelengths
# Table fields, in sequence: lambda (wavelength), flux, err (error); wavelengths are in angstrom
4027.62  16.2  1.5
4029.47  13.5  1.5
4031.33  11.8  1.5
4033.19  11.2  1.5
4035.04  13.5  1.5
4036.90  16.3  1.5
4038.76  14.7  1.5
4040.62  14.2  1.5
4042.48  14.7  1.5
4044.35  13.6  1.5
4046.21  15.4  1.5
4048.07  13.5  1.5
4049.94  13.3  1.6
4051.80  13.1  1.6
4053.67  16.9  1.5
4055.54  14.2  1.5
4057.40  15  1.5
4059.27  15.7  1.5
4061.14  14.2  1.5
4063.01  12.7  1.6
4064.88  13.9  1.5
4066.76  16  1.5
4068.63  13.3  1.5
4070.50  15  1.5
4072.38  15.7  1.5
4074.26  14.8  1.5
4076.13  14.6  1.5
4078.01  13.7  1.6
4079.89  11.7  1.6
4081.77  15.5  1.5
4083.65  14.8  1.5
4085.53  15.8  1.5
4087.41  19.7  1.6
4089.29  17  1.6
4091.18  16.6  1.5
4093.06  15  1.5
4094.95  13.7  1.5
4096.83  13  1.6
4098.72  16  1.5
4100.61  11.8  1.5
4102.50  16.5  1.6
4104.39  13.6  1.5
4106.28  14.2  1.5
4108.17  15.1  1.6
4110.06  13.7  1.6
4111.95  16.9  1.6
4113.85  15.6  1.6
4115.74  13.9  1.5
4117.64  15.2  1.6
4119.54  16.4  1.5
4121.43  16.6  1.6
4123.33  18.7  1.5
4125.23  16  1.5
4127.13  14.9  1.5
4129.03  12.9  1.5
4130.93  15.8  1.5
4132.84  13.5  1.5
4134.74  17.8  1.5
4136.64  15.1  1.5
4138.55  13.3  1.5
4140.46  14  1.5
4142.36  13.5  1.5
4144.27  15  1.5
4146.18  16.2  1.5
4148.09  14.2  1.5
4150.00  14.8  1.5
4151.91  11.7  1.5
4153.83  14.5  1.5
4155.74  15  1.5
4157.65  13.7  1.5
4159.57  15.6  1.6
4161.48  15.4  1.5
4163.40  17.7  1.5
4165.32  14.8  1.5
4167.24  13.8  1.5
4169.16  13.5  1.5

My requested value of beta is 17.4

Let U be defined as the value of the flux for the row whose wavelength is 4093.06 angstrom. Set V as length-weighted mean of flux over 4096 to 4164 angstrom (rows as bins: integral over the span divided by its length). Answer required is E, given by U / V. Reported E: 1.00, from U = 15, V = 14.9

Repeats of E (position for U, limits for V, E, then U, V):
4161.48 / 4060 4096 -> 1.03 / 15.4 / 14.9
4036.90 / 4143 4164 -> 1.10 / 16.3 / 14.8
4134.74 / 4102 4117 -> 1.19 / 17.8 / 14.9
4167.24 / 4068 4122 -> 0.92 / 13.8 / 15.0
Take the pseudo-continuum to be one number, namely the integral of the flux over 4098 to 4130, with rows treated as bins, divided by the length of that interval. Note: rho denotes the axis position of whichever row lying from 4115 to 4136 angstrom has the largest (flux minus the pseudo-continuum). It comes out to 4123.33 angstrom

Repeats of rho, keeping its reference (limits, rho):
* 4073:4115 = 4087.41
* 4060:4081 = 4066.76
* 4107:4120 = 4111.95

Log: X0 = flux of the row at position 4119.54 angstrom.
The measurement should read 16.4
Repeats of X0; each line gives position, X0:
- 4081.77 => 15.5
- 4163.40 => 17.7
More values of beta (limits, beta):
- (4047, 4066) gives 15.9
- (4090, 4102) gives 15.9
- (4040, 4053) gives 14.8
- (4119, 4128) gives 17.2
